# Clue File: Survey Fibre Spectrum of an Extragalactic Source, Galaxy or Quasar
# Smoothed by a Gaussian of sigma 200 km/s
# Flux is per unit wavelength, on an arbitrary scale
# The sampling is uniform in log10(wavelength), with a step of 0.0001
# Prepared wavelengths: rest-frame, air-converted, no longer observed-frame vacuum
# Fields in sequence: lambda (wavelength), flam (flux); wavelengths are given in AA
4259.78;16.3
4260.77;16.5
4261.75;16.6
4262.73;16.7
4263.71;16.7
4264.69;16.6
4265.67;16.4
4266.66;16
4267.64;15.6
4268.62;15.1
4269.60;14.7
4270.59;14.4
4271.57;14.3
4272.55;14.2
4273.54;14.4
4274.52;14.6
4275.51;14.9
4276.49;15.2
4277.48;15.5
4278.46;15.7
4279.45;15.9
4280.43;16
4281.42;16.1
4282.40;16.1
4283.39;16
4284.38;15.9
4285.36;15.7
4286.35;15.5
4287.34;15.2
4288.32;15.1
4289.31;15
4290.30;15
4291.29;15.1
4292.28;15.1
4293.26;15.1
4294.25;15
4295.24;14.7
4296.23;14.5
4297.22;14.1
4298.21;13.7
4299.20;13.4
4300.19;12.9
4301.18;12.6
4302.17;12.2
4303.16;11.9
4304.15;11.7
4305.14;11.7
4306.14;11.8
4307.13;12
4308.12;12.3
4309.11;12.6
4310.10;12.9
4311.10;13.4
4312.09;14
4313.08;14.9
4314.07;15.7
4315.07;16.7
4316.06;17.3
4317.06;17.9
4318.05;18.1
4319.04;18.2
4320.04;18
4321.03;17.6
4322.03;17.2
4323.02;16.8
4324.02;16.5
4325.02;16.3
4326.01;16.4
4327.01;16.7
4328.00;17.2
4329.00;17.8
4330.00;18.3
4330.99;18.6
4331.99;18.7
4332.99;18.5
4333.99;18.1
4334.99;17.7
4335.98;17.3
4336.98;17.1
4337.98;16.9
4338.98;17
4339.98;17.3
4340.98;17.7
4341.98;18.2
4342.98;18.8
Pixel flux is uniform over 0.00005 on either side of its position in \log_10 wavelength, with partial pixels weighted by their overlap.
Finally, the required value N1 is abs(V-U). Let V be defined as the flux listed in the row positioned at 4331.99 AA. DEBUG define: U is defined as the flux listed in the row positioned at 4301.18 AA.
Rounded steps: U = 12.6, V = 18.7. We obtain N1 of 6.1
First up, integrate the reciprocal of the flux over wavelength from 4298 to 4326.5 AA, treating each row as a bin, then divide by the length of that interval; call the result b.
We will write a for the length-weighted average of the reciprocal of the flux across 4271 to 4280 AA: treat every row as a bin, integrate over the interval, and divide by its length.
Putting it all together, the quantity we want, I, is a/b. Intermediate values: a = 0.0669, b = 0.070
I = 0.96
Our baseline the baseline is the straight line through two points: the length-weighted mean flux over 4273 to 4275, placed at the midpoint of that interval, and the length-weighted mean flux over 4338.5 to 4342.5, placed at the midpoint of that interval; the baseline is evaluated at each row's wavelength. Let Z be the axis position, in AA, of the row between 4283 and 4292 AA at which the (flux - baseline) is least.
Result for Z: 4290.30 AA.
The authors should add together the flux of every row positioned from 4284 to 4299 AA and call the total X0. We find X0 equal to 225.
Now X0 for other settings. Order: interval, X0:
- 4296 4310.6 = 190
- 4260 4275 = 233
